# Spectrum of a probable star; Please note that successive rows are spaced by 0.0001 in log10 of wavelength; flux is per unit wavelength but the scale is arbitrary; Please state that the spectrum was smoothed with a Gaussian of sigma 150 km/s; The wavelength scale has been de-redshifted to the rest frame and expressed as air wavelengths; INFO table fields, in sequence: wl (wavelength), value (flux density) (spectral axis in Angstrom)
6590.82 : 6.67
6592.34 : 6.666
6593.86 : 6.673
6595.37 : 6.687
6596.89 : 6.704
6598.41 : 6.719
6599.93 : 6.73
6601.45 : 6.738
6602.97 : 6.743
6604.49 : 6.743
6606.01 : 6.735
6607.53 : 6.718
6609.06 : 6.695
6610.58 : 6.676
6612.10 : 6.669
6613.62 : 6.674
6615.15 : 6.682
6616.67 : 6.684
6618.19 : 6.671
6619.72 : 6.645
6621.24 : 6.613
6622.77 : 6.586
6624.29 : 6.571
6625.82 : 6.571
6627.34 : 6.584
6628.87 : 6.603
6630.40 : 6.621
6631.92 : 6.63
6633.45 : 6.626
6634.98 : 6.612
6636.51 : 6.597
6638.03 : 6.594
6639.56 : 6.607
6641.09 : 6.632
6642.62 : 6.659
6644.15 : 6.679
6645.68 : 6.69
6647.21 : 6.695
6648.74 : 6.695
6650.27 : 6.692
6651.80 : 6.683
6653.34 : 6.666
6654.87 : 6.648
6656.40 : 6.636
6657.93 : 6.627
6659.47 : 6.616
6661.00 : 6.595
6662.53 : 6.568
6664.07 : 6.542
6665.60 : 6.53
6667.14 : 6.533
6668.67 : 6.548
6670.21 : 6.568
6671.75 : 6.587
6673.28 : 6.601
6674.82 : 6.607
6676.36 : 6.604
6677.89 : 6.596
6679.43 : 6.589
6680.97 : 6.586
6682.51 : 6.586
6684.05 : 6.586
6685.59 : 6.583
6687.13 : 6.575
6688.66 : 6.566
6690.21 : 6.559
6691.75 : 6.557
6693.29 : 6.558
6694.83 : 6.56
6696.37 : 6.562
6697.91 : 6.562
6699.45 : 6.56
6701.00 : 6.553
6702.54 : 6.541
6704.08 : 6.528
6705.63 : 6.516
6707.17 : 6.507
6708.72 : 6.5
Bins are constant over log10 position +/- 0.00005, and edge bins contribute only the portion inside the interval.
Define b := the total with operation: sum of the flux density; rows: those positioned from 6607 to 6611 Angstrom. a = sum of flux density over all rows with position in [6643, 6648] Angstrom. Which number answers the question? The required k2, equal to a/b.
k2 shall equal 1.00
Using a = 20.1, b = 20.1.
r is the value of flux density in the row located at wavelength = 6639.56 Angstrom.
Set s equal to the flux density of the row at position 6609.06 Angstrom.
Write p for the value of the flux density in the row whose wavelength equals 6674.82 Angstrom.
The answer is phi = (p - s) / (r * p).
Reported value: -0.0020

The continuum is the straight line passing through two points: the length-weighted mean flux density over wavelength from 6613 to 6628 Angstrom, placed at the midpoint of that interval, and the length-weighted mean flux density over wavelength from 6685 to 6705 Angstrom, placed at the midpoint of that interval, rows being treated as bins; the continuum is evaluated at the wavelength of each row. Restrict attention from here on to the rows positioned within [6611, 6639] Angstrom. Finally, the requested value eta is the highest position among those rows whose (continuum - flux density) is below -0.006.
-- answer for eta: 6633.45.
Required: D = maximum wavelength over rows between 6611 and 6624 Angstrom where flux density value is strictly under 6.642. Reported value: 6622.77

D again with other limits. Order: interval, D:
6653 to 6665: 6664.07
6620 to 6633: 6631.92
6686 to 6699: 6697.91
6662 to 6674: 6673.28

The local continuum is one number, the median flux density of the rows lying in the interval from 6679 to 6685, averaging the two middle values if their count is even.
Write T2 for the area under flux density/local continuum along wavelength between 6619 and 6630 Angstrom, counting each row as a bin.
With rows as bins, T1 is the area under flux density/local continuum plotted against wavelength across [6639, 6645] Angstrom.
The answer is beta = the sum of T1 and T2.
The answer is 17.1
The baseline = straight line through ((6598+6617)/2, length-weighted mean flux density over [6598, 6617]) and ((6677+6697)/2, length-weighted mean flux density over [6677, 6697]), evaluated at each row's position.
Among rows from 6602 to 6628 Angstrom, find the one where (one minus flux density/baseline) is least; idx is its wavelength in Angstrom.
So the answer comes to 6604.49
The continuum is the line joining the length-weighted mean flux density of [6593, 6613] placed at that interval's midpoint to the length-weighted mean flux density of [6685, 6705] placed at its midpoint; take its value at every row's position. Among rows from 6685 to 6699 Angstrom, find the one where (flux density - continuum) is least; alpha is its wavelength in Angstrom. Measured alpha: 6690.21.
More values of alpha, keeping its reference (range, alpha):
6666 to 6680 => 6667.14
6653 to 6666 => 6665.60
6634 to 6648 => 6638.03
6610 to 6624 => 6622.77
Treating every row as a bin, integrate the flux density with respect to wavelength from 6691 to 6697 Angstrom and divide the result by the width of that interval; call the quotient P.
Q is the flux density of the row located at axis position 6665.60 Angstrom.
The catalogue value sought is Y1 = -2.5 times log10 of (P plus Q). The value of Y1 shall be -2.79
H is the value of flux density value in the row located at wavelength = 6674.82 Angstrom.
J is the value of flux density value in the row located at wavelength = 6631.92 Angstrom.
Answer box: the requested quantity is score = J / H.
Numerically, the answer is 1.00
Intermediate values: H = 6.607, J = 6.63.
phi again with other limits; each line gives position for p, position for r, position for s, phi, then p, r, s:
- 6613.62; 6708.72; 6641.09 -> 0.0010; 6.674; 6.5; 6.632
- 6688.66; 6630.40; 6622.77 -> -0.0005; 6.566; 6.621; 6.586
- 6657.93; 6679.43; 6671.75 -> 0.0009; 6.627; 6.589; 6.587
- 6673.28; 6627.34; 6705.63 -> 0.0020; 6.601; 6.584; 6.516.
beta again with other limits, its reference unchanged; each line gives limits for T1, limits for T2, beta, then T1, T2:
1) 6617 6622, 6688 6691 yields 8.0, 5.0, 3.0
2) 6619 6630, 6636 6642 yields 17.0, 11.0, 6.0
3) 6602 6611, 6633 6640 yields 16.2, 9.2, 7.0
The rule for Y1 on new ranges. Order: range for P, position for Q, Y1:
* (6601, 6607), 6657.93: -2.82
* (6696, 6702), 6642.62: -2.80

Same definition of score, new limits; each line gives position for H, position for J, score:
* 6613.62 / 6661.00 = 0.99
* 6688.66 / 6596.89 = 1.02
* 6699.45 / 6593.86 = 1.02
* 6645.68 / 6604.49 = 1.01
